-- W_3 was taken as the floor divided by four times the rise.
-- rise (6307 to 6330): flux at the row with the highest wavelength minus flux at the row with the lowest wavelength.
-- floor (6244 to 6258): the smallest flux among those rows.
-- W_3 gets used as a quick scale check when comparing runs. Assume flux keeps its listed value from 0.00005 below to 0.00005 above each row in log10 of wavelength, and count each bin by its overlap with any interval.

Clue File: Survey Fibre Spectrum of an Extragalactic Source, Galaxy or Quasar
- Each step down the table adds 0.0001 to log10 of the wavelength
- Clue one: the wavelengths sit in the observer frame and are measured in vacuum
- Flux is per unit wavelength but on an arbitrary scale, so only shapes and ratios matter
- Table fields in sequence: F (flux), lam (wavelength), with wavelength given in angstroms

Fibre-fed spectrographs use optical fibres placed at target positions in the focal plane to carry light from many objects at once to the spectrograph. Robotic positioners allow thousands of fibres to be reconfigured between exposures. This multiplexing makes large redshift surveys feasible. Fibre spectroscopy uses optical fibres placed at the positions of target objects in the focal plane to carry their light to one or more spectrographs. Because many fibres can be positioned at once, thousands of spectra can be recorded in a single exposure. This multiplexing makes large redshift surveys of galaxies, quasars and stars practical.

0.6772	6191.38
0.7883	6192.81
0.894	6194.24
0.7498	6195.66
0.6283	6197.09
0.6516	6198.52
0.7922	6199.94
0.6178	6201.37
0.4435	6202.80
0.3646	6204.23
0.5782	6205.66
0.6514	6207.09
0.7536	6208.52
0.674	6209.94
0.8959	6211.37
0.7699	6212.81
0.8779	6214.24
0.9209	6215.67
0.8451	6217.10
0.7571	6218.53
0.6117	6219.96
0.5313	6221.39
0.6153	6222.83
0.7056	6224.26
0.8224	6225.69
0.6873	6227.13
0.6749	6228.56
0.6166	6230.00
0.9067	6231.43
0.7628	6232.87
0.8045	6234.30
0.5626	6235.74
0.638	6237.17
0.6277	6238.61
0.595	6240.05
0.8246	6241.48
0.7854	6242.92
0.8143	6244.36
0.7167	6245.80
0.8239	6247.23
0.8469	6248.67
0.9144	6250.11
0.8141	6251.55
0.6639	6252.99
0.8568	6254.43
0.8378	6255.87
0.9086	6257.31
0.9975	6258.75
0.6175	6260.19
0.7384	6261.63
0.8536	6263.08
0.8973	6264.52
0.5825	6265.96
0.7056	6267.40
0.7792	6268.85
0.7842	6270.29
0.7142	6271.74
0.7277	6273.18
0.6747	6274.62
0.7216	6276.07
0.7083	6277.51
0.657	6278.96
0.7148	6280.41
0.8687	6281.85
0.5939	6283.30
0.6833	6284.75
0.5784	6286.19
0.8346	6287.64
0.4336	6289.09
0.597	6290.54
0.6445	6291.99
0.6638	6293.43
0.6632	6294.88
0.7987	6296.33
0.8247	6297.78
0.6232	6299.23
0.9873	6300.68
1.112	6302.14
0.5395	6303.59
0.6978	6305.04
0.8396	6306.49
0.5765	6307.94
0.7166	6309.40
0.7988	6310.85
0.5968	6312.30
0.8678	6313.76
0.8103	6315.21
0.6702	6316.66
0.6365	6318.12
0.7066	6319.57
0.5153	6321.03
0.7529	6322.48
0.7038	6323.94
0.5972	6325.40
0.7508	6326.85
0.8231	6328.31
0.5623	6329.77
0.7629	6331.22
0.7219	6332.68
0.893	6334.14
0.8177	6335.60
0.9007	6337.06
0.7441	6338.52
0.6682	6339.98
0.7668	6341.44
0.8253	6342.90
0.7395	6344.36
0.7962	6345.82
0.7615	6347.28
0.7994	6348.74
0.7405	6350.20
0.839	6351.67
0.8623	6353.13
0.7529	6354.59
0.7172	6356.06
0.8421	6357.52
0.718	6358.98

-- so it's -12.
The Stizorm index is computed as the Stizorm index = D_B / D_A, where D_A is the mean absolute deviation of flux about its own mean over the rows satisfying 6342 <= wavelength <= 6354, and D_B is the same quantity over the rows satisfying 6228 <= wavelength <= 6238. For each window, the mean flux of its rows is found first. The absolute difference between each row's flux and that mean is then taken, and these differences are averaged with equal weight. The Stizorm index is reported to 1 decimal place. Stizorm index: 2.7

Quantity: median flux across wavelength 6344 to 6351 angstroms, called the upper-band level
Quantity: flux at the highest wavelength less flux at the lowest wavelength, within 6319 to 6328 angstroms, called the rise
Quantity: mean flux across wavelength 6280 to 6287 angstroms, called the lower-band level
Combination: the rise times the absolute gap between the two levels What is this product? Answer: 0.003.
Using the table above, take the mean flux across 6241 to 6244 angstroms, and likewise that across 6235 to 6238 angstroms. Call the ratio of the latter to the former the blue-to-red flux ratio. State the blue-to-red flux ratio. 0.75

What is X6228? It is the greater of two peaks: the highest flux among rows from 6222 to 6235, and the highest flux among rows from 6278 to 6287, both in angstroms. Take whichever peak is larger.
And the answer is 0.907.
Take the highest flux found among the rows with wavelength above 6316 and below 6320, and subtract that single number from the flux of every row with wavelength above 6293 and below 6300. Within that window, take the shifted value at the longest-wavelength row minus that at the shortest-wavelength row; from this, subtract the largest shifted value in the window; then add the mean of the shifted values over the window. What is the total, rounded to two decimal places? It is -0.15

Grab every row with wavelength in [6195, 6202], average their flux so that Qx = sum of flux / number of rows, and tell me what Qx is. 0.69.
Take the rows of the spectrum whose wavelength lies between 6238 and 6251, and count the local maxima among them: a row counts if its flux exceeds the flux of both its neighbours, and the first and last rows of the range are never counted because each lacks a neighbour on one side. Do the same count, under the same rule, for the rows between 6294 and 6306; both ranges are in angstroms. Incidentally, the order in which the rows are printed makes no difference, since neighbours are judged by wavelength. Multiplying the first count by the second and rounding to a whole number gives 4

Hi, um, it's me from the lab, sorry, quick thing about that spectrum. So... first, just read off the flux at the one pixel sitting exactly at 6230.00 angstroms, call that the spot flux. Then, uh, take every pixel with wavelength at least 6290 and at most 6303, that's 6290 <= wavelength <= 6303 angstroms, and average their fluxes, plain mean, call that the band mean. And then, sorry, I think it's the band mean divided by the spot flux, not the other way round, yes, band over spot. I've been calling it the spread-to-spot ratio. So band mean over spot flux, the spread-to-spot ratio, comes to 1.25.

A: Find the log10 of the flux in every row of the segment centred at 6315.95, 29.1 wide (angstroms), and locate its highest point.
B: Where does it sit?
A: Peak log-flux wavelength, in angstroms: 6302.14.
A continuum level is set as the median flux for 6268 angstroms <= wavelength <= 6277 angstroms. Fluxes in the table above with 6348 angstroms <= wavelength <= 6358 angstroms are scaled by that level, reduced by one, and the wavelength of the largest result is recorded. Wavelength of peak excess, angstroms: 6353.13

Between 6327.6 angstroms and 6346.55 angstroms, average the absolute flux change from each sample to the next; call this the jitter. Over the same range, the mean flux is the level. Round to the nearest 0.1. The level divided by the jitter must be 6.8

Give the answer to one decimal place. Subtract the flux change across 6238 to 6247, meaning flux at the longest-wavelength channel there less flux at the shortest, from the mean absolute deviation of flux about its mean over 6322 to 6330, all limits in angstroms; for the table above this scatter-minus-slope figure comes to 0.0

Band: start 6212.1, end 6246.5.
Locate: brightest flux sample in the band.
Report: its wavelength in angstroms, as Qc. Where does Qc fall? 6215.67 angstroms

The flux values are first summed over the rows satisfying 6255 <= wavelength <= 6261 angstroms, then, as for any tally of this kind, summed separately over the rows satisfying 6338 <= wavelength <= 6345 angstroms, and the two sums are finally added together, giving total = 7.1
